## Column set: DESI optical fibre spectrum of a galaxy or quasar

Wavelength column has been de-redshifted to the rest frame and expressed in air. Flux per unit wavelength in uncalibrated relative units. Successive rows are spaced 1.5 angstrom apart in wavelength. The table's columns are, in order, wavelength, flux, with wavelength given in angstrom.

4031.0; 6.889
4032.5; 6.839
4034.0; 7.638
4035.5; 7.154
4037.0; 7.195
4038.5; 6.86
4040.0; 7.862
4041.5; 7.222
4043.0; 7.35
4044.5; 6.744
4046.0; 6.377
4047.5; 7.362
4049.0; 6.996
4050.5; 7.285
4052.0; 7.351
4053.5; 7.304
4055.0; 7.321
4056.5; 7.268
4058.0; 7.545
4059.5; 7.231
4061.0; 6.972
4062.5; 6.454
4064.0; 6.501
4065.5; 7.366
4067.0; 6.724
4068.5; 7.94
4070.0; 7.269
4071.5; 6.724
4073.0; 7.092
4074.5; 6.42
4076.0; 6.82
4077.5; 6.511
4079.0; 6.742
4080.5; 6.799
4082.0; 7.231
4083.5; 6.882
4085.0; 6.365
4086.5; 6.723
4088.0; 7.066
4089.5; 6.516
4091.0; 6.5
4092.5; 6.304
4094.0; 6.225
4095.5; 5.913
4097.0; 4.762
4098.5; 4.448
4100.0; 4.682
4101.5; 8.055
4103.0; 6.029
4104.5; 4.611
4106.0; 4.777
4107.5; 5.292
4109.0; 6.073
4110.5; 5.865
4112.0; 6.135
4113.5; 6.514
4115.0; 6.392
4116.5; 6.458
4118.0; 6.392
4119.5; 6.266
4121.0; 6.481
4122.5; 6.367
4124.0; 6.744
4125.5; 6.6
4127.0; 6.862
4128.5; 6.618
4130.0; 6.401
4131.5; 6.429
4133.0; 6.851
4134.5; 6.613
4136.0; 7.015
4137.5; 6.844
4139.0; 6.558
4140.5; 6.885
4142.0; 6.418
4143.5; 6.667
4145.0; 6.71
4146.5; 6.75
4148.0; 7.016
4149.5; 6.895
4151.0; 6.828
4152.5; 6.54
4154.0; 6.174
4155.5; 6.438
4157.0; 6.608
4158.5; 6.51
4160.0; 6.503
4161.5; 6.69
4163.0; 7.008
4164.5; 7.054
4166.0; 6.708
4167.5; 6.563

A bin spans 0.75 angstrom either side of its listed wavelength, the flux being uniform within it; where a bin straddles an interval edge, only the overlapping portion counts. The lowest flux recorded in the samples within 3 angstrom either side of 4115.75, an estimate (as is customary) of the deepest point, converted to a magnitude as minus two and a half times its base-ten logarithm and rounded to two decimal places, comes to -2.01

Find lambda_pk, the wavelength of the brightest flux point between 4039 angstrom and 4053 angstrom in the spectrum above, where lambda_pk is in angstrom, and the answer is 4040.0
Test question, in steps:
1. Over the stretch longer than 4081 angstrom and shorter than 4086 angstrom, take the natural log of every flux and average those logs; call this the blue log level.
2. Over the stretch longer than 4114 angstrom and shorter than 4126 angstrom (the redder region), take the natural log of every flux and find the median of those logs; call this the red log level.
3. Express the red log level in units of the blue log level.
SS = 0.97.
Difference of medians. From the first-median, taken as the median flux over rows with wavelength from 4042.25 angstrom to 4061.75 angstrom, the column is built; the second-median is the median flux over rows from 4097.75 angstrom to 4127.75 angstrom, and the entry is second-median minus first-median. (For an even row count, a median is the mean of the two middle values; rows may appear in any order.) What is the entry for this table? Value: -1.0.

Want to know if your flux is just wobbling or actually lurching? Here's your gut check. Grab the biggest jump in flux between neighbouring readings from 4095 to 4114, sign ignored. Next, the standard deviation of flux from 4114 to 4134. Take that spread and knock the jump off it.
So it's -3.2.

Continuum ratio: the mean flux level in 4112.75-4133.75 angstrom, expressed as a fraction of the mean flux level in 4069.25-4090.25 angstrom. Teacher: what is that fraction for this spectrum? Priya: 0.96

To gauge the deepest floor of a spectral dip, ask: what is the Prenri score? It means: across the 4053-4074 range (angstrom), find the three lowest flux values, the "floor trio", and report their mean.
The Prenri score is 6.6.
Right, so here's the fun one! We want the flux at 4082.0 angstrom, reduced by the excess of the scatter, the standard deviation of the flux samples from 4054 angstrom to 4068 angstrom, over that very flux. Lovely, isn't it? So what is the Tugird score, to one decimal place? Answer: 14.1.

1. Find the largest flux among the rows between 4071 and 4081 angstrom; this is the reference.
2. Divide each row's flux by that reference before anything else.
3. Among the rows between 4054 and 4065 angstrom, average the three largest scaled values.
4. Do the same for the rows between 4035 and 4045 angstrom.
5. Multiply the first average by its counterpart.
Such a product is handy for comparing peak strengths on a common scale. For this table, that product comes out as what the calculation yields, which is 1.10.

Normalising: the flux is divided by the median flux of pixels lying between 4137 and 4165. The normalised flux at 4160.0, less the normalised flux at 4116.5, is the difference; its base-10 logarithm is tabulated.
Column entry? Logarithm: -2.17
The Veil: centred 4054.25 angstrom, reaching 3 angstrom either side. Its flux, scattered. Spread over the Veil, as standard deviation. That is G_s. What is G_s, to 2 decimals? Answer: 0.03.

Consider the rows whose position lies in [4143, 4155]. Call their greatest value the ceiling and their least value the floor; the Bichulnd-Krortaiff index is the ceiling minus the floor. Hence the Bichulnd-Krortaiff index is 0.84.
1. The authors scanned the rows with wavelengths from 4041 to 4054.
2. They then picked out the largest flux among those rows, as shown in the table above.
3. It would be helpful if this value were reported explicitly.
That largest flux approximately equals 7.362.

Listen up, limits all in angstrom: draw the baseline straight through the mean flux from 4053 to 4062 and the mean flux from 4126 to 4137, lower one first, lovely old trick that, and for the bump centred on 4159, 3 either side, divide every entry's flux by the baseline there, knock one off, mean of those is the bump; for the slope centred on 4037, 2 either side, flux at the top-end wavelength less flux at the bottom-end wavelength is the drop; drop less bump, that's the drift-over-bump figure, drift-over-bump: -0.3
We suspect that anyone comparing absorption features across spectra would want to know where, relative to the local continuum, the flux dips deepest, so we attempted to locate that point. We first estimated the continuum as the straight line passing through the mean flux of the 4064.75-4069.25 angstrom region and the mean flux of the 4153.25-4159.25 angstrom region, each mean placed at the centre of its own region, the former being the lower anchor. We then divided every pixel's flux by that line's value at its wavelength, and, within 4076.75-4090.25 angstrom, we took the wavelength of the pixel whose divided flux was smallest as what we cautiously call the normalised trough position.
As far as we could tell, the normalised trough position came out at 4085.0 angstrom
